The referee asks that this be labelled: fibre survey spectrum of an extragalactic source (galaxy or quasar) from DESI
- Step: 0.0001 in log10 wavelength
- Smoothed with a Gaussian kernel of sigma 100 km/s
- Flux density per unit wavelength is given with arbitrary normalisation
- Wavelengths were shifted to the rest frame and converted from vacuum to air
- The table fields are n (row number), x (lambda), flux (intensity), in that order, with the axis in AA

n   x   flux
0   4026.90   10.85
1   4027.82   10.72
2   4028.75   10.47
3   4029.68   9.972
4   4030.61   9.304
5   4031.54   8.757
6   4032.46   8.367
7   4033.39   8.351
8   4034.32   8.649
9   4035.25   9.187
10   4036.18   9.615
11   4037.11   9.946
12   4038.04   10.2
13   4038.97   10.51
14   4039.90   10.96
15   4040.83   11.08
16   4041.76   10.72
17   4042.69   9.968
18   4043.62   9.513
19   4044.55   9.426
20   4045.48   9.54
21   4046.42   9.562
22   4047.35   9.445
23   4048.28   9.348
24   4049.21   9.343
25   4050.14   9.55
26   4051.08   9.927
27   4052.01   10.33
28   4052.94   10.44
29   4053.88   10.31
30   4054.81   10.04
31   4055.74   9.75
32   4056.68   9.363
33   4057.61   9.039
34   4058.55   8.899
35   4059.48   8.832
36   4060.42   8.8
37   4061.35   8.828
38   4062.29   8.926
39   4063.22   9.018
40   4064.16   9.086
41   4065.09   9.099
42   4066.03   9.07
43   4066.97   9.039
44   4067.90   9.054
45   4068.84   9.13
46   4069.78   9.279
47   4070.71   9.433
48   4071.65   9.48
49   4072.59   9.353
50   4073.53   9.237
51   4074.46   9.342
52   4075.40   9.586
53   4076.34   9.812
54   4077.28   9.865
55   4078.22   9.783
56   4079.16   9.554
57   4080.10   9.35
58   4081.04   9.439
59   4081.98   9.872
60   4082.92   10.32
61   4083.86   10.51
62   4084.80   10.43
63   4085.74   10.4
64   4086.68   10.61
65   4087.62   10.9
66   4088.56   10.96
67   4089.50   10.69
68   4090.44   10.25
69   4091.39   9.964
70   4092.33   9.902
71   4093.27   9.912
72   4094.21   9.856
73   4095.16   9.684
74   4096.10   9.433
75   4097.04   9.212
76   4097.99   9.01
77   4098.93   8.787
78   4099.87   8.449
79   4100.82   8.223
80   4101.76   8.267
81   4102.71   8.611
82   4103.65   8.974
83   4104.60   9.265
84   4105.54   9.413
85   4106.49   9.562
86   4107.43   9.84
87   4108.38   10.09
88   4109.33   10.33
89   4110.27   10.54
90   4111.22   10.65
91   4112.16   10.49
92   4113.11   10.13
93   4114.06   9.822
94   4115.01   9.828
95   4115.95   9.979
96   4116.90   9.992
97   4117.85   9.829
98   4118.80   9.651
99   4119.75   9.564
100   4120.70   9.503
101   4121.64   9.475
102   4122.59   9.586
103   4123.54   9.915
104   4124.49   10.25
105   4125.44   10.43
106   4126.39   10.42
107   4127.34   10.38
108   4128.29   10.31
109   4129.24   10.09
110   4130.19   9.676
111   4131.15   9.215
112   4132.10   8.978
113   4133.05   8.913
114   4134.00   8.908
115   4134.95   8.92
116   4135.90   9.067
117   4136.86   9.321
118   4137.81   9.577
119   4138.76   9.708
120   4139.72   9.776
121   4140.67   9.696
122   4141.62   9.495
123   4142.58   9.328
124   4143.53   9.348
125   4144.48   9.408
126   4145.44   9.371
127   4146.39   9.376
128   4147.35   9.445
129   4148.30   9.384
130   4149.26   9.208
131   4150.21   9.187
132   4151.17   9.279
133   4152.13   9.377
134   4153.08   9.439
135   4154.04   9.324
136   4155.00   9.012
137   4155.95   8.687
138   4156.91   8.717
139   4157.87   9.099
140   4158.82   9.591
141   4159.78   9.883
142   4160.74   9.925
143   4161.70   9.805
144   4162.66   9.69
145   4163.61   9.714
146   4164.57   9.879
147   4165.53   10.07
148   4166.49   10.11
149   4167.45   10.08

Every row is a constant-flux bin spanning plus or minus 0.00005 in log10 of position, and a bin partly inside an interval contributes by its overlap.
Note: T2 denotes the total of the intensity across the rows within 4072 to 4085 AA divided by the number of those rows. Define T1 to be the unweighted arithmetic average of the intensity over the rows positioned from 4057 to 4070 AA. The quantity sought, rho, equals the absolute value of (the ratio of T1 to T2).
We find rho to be 0.92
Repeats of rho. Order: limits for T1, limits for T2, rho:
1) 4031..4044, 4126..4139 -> 1.02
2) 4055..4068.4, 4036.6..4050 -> 0.91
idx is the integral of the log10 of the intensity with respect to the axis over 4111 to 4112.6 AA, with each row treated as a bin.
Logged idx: 1.6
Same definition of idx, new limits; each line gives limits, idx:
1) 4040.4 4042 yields 1.7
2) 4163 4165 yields 2.0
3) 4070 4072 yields 2.0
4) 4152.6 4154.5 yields 1.8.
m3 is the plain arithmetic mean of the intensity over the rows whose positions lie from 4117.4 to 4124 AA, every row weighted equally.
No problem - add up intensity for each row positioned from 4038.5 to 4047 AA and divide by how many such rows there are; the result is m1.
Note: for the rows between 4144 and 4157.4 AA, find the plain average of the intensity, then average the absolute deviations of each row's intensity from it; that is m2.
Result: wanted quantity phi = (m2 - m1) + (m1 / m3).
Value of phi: -8.90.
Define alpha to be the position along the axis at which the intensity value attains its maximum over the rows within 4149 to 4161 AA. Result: 4160.74 AA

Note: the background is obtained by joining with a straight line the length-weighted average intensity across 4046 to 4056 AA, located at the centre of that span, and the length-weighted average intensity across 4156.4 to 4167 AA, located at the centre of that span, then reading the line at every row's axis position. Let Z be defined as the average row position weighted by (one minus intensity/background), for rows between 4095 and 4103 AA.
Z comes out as 4100.1 AA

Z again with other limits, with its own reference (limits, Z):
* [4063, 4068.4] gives 4065.6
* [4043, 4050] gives 4046.7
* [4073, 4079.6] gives 4074.9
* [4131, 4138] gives 4134.0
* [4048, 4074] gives 4064.2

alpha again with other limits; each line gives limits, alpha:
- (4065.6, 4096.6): 4088.56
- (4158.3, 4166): 4165.53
